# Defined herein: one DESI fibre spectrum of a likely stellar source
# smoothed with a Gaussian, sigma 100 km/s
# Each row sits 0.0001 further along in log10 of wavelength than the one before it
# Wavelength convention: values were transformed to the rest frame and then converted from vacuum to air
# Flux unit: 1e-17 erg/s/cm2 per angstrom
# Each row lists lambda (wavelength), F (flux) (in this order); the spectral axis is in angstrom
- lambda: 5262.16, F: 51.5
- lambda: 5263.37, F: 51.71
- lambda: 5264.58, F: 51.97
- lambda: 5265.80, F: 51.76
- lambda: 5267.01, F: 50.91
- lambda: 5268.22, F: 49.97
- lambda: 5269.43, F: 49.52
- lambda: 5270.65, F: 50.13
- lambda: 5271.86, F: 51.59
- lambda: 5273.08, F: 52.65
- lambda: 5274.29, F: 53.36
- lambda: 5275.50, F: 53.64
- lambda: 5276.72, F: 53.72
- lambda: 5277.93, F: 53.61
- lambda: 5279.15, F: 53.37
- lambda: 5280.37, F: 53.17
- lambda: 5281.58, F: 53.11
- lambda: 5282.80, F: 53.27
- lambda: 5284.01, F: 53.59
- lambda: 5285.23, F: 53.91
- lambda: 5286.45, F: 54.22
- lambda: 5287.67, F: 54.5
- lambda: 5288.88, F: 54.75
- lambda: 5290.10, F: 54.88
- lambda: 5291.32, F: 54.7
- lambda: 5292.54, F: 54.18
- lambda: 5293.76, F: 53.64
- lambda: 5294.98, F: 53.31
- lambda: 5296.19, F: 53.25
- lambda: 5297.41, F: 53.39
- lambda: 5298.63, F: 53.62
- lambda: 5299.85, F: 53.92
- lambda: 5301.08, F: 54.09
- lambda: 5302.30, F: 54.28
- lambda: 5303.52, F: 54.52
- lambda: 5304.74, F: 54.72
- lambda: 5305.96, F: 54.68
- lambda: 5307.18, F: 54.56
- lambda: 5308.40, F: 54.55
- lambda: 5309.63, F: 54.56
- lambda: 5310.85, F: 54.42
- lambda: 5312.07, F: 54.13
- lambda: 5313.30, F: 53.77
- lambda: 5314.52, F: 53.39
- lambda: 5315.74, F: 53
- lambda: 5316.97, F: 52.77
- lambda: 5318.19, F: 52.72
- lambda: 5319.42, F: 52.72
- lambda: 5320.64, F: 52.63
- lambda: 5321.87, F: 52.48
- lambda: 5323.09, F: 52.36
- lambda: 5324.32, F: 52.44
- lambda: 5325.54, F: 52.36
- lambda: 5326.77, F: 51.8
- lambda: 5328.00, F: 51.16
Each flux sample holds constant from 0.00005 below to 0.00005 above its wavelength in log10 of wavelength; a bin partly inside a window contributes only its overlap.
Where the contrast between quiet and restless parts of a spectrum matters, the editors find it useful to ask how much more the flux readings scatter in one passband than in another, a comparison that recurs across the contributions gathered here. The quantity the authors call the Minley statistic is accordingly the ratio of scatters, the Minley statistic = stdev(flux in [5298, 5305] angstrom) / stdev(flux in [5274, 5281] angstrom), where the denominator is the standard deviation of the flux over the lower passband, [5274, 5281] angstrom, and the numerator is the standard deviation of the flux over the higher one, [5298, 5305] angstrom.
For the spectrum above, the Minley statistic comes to 1.9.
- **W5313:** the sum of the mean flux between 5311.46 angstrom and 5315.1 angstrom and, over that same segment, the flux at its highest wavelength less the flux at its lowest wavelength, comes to 53.0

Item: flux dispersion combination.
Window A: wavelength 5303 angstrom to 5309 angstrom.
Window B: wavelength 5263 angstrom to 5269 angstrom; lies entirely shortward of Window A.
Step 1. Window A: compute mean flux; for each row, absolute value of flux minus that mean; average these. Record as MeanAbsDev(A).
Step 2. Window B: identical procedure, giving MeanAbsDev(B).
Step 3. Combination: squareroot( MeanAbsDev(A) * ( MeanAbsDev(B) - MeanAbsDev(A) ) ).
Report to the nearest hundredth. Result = 0.21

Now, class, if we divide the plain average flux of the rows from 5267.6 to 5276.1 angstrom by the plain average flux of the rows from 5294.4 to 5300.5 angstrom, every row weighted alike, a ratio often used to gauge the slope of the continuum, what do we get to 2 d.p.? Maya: 0.96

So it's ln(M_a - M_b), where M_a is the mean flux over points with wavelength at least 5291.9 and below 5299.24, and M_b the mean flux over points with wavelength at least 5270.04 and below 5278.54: -0.1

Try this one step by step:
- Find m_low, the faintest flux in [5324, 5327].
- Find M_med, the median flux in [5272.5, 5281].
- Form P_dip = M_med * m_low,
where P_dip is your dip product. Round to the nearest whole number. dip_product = 2765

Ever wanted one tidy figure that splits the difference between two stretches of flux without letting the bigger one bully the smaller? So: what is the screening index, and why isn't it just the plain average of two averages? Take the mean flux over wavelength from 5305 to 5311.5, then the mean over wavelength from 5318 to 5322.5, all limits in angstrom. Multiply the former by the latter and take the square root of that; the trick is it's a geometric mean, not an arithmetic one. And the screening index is 53.6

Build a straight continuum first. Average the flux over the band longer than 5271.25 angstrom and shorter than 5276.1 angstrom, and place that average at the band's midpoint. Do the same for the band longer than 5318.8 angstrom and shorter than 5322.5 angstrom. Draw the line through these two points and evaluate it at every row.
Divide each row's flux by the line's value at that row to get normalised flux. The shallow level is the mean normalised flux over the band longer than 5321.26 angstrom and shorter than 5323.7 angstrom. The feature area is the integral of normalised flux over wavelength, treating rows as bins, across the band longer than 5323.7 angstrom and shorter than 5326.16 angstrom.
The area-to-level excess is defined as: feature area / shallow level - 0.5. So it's 1.95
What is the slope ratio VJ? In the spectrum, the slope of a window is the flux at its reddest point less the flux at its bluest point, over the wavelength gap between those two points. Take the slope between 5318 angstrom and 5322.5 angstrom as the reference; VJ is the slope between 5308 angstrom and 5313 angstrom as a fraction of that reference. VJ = 2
